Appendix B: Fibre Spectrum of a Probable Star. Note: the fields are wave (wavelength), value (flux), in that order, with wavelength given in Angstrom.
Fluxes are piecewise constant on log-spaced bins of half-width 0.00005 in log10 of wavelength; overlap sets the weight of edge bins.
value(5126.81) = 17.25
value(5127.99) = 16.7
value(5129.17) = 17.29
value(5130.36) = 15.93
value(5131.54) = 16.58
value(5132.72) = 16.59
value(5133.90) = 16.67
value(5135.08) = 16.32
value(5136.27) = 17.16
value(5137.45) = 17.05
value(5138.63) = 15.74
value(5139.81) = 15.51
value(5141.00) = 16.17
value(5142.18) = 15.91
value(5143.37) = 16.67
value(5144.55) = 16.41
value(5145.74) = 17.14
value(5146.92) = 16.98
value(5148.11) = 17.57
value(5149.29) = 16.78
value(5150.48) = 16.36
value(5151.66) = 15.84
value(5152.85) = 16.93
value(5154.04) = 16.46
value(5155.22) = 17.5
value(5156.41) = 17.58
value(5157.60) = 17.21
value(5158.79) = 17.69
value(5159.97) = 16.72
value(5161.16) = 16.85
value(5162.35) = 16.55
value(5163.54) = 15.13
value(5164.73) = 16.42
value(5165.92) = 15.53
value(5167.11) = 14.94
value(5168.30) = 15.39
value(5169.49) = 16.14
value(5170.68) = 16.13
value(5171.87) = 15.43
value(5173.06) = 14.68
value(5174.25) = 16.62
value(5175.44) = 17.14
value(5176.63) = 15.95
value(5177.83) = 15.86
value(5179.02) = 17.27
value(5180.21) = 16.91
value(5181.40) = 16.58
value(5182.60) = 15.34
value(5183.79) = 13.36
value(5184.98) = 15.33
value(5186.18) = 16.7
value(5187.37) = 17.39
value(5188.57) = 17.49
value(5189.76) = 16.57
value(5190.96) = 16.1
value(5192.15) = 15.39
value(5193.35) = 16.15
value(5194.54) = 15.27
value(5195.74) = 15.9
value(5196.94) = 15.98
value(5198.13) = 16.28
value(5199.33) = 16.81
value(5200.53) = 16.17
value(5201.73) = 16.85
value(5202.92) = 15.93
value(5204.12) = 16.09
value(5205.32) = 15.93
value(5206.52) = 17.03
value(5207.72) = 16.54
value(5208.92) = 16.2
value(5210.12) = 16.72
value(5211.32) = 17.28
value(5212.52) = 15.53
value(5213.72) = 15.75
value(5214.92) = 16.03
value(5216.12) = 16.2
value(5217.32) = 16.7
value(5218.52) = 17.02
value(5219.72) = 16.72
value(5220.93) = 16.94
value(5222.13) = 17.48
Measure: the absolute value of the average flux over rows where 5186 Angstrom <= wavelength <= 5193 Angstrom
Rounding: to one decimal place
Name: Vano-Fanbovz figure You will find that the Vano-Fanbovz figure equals 16.6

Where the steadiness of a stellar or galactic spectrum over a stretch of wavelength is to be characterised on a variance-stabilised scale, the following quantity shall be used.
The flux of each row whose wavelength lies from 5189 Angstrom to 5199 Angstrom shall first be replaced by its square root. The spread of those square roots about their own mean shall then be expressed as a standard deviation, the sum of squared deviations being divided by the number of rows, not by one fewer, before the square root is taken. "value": 0.051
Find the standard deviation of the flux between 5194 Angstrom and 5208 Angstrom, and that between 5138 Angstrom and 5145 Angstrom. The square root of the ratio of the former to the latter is 1.1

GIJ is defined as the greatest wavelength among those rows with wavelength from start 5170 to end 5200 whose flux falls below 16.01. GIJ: 5196.94 Angstrom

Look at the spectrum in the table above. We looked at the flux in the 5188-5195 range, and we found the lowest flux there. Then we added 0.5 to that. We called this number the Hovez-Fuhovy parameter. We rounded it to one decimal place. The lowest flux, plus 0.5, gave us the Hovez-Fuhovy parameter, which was 15.8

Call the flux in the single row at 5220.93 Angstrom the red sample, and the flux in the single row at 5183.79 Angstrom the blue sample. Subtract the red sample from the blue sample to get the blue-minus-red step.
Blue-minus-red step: -3.6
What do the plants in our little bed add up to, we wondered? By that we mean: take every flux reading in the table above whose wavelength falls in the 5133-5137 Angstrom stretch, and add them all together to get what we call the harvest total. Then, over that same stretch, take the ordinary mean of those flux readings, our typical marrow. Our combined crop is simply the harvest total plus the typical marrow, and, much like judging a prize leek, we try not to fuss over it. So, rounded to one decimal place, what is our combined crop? 66.9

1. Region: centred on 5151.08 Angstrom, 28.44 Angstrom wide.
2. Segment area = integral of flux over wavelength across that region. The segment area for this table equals 473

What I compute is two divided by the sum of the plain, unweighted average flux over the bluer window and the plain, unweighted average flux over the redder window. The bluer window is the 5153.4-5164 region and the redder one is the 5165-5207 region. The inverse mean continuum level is 0.0607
